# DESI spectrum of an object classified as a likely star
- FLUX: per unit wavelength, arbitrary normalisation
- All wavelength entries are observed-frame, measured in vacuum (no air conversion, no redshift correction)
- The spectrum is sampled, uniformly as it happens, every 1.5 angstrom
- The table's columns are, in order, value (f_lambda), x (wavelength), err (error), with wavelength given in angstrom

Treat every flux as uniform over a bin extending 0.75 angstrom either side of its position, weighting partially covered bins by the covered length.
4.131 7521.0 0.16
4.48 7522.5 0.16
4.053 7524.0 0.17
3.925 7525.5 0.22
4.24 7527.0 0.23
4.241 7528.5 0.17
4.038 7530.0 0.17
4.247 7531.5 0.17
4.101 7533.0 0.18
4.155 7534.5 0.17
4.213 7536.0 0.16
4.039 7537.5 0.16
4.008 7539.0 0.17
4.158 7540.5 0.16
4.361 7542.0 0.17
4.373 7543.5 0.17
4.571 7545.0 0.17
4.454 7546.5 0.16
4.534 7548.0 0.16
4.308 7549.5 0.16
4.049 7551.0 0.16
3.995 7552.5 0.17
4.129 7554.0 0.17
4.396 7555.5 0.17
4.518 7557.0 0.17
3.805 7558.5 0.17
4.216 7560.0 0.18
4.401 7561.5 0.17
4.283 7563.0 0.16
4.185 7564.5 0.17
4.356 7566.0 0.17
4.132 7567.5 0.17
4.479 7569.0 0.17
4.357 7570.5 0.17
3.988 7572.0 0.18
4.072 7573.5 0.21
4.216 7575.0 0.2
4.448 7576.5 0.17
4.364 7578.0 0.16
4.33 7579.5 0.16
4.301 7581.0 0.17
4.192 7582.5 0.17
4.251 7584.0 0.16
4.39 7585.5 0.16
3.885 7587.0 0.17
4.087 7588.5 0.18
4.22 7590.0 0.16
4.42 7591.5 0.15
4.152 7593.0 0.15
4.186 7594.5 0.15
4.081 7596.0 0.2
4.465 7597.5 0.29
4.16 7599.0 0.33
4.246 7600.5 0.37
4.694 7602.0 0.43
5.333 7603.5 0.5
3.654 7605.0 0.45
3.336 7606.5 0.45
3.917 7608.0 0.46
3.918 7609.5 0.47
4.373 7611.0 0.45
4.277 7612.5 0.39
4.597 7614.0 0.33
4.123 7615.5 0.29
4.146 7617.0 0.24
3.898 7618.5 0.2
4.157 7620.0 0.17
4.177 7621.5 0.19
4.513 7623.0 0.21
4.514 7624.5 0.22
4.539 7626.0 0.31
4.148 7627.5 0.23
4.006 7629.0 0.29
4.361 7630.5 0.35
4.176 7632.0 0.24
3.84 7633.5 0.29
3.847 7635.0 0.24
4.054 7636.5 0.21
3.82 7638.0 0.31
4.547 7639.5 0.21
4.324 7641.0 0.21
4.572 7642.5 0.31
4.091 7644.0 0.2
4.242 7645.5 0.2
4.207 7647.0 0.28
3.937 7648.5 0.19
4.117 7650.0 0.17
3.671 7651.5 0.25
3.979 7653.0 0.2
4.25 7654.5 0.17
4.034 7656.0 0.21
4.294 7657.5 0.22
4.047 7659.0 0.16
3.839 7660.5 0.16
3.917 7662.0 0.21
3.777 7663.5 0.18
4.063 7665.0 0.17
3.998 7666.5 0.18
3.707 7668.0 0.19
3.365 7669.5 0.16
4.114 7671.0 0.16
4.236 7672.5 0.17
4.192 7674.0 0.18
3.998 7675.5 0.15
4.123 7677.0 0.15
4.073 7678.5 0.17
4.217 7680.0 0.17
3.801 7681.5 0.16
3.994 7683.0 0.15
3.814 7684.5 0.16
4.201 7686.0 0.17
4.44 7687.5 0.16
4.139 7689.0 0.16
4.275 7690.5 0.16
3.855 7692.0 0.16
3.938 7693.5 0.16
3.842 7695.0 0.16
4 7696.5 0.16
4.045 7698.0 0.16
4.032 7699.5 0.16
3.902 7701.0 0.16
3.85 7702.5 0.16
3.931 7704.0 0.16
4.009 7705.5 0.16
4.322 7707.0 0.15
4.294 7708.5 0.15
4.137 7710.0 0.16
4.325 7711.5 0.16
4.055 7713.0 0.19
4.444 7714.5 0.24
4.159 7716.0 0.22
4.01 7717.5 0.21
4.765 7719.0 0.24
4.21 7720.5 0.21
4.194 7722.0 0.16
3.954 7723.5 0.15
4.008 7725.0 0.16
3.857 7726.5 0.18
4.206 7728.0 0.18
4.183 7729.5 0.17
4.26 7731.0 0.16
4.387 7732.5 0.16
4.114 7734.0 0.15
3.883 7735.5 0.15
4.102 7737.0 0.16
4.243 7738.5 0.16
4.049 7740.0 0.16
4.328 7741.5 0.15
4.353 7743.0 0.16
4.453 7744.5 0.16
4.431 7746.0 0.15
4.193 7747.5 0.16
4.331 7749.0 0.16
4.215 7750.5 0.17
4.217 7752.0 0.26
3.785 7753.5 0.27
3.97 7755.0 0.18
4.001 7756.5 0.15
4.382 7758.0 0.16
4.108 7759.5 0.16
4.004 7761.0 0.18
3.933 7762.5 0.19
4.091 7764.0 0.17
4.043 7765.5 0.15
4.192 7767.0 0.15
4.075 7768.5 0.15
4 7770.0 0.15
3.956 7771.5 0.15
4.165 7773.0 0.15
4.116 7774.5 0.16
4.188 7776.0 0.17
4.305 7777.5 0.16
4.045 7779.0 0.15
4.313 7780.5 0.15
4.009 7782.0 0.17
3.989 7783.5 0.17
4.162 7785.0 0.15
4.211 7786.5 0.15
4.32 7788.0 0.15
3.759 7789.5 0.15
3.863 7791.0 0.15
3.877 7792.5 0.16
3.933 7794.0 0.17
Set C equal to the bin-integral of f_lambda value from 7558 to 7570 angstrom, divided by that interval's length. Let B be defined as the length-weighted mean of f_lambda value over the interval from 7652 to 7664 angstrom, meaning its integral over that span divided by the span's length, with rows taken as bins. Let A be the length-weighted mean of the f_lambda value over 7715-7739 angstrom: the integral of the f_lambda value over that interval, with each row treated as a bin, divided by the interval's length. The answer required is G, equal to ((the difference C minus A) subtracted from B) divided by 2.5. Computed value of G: 1.573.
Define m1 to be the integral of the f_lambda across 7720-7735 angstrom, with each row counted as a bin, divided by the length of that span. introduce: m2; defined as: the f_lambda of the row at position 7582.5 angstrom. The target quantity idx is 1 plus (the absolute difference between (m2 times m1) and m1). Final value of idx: 14.2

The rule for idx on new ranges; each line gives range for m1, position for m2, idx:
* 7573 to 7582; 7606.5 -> 11.0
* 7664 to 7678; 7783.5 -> 12.9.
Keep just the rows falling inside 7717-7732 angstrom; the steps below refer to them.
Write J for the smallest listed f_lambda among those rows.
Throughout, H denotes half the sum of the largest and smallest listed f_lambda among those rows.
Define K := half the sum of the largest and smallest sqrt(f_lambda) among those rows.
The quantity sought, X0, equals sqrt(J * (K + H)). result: 4.96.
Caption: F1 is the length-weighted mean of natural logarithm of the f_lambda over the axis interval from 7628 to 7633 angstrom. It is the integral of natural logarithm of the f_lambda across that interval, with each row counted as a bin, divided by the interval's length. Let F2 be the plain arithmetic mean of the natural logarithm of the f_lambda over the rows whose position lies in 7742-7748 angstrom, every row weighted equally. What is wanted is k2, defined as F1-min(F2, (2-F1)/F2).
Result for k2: 1.03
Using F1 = 1.43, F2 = 1.47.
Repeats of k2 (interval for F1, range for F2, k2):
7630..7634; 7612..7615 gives 1.03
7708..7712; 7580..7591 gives 1.06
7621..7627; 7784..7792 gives 1.12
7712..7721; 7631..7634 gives 1.06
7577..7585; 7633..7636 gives 1.05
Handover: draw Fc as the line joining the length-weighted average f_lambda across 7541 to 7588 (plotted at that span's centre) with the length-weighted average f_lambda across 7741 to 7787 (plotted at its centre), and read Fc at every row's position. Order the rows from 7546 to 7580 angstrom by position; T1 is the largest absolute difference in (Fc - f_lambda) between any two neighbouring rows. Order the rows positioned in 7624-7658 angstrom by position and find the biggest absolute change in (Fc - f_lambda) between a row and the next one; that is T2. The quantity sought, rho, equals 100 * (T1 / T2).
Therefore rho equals 98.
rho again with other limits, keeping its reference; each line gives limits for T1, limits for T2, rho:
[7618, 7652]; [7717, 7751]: 96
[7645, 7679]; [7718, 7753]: 135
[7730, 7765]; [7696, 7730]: 57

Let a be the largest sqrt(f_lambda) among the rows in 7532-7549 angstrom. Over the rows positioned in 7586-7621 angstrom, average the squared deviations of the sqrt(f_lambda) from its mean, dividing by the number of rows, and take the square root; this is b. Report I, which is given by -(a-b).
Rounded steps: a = 2.14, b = 0.091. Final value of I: -2.05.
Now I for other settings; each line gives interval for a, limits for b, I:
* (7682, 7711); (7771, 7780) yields -2.08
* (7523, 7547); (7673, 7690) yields -2.09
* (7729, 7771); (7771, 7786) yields -2.08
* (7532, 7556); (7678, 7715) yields -2.09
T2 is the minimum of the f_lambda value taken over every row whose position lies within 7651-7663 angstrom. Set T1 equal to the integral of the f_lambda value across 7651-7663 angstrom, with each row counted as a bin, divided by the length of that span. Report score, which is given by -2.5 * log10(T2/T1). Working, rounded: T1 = 4.01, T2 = 3.671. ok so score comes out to 0.095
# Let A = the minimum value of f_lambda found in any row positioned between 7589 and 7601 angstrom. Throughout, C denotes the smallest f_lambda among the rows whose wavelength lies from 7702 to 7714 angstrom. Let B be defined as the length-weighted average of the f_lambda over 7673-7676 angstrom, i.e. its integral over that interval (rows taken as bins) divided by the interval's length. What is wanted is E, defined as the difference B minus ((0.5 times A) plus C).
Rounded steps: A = 4.081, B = 4.11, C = 3.85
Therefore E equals -1.78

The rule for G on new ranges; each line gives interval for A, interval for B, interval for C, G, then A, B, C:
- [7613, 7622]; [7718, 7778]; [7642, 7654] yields 1.698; 4.186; 4.16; 4.10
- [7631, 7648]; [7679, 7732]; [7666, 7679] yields 1.714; 4.156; 4.11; 3.98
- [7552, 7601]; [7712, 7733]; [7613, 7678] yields 1.728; 4.235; 4.19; 4.11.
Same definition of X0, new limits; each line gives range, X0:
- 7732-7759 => 4.82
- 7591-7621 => 4.62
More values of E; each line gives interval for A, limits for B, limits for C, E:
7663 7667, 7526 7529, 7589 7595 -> -1.83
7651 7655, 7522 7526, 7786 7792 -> -1.45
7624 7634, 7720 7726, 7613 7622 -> -1.74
